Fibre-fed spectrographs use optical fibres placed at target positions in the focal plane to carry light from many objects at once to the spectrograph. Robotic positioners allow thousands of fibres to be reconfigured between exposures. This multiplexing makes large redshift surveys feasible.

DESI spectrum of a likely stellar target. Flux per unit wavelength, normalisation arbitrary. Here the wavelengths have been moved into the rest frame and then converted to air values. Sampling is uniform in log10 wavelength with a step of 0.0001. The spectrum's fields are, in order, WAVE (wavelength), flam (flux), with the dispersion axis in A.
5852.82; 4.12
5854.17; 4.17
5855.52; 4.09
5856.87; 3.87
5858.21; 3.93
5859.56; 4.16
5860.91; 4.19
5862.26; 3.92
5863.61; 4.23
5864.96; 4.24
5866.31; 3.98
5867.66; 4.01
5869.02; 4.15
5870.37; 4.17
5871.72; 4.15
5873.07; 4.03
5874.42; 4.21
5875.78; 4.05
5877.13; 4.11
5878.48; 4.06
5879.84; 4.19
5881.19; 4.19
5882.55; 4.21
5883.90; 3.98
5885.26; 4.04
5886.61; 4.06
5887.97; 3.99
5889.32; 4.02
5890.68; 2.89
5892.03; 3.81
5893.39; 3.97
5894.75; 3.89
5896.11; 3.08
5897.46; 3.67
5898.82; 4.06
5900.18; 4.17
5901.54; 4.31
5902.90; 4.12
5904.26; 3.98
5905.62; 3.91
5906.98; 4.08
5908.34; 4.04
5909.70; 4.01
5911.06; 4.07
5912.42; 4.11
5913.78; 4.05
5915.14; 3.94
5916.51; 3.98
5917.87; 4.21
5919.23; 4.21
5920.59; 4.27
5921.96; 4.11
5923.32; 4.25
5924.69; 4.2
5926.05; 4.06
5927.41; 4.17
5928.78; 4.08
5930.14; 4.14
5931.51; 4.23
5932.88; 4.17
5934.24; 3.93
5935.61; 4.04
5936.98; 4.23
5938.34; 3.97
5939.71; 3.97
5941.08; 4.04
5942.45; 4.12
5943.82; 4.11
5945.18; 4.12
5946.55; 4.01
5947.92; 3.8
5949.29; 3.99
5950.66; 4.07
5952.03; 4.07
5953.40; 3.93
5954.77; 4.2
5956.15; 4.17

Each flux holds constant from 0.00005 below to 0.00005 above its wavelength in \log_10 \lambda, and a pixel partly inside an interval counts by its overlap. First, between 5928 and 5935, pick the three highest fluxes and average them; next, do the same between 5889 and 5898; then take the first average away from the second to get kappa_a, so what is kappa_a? -0.22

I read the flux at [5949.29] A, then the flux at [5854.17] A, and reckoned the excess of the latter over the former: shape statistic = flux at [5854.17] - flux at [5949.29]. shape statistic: 0.18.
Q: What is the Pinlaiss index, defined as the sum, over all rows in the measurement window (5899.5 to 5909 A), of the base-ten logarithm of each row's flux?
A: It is 4.279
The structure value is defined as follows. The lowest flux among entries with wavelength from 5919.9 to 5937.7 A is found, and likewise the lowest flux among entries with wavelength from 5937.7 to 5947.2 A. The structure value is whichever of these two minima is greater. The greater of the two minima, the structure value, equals 3.970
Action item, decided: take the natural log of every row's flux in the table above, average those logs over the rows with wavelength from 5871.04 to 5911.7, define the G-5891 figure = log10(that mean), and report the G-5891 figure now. 0.139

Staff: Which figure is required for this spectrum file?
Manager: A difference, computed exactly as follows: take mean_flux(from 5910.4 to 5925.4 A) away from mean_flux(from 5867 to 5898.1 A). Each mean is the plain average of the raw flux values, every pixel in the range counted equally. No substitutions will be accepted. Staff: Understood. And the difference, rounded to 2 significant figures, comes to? -0.17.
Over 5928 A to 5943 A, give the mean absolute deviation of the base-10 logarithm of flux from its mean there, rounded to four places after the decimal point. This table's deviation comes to 0.0091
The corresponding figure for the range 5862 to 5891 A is 0.0159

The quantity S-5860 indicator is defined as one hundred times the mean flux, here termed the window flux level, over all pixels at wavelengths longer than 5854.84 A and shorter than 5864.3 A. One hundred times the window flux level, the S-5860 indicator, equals 406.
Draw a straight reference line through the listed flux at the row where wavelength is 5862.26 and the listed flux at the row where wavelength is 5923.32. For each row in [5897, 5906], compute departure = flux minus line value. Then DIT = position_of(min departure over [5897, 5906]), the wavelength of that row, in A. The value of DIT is 5897.46 A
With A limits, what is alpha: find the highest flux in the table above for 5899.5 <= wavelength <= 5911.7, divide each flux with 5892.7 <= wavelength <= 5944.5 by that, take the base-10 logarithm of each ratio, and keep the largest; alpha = 0.000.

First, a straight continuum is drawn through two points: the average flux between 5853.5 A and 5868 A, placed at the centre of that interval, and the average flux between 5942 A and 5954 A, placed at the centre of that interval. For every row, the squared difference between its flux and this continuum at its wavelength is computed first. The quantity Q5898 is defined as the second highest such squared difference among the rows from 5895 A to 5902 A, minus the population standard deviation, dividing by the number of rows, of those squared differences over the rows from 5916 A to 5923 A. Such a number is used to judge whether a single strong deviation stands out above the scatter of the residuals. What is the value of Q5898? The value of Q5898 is 0.13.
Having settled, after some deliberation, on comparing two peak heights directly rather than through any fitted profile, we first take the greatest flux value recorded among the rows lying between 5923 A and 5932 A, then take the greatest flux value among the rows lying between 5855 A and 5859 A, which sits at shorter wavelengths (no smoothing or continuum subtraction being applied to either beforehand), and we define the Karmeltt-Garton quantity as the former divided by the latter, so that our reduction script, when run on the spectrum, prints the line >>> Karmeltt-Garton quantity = 1.04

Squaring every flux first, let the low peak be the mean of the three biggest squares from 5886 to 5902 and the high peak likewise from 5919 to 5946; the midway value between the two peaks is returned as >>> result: 17.8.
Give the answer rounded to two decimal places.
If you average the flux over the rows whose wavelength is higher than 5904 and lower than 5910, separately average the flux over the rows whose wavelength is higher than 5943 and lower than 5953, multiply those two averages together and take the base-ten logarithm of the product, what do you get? 1.21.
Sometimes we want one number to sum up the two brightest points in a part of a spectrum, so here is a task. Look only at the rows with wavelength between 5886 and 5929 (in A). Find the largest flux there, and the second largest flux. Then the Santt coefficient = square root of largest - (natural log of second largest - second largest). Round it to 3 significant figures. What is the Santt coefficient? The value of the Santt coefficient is 4.89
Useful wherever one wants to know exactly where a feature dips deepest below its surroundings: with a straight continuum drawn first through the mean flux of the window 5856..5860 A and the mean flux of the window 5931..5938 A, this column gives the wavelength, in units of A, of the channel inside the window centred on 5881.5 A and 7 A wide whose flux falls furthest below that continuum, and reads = 5883.90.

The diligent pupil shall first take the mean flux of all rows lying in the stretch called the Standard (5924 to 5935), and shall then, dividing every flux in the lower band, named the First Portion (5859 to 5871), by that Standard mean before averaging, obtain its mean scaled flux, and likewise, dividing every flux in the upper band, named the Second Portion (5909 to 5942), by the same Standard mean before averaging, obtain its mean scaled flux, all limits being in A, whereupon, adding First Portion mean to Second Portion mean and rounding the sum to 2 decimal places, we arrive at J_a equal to 1.99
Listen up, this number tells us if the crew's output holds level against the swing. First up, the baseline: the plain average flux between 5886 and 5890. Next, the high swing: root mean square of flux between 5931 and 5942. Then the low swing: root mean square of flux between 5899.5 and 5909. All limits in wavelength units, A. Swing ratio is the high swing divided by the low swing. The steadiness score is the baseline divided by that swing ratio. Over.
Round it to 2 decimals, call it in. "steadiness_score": 4.04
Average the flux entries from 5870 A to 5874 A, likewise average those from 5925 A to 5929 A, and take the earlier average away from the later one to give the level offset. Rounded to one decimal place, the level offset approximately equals 0.0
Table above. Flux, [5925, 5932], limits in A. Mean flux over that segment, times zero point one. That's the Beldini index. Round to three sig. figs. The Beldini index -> 0.414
